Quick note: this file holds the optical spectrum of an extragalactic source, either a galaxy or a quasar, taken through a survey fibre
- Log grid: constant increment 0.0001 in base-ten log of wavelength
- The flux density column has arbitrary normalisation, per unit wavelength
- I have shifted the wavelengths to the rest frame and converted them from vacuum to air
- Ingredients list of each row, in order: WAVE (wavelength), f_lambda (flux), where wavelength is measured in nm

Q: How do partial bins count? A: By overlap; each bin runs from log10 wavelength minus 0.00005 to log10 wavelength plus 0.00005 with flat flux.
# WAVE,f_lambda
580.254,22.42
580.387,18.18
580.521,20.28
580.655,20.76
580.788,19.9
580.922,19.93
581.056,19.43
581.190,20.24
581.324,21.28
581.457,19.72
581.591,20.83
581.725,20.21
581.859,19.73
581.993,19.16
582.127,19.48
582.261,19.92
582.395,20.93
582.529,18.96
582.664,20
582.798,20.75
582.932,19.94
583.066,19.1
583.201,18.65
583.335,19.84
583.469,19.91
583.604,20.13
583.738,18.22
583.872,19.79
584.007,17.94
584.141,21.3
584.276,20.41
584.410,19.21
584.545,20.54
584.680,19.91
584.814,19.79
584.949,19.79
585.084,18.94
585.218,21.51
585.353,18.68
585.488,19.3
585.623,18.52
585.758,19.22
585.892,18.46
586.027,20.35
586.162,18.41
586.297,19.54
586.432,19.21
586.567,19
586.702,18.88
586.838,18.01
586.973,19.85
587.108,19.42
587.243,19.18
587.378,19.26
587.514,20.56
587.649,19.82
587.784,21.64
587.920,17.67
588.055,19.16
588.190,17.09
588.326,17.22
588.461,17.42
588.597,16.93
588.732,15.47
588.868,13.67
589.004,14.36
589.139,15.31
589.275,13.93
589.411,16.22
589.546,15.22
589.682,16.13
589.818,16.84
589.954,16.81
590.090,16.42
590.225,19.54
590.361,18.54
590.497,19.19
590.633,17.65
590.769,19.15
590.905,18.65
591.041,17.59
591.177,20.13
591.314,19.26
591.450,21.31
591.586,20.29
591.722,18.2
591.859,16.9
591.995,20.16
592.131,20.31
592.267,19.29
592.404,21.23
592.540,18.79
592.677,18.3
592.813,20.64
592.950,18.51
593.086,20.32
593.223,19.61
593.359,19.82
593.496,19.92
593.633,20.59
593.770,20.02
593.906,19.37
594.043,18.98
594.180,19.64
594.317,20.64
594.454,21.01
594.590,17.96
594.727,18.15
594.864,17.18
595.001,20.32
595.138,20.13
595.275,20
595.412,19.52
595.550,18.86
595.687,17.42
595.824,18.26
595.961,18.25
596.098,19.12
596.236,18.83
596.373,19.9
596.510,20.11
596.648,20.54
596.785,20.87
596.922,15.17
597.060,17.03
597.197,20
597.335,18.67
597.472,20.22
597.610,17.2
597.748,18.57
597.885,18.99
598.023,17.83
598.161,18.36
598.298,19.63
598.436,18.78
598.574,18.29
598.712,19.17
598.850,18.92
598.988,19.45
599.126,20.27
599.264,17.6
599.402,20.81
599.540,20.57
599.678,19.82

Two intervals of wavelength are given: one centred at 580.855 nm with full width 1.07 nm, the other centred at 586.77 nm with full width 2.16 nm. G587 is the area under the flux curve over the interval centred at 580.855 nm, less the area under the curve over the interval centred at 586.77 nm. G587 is -21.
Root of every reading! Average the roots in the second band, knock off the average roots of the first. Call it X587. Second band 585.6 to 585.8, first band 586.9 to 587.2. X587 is -0.09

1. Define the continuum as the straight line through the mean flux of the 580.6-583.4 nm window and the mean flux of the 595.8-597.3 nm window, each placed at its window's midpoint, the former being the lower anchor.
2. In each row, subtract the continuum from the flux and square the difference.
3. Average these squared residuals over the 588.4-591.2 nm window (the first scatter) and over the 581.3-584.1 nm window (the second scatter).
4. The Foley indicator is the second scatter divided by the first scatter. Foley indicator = 0.07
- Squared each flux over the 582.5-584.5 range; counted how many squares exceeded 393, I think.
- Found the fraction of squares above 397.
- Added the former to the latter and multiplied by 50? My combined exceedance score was 420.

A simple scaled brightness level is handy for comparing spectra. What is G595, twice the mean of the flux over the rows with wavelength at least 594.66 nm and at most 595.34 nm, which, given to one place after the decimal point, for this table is 38.3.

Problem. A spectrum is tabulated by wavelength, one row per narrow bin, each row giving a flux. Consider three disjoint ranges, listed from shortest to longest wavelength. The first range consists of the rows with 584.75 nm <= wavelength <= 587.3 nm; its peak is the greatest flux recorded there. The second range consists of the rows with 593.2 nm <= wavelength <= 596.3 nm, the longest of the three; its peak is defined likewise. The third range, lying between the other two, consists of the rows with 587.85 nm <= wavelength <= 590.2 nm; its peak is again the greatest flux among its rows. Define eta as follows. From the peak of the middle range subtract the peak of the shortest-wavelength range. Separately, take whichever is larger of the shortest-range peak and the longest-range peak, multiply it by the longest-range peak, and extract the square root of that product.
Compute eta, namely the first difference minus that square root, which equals -23.6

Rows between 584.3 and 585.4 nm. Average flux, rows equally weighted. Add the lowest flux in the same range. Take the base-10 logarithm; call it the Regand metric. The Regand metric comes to 1.59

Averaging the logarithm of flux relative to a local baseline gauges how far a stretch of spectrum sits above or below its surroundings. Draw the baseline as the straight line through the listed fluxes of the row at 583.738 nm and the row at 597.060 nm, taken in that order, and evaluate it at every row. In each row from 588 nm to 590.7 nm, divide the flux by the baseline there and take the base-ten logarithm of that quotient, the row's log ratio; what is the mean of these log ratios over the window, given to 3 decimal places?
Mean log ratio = -0.029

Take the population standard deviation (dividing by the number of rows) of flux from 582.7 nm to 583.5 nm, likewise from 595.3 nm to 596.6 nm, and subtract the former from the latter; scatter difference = 0.1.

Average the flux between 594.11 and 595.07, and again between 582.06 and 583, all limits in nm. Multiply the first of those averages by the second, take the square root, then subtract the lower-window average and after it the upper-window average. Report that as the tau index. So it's -19.6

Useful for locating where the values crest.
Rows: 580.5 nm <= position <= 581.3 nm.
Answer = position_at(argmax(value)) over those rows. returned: 580.655 nm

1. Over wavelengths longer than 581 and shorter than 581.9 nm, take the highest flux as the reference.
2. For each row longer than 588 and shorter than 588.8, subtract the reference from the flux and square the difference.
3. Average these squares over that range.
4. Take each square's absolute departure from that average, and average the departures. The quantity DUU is 6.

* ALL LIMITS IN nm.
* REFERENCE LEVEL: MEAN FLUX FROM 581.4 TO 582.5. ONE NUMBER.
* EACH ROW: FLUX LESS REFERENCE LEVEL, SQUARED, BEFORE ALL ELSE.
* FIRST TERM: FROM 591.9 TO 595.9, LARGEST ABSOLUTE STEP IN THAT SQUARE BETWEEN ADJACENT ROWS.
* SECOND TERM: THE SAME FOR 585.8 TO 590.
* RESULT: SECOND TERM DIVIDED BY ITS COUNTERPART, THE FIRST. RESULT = 2.9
